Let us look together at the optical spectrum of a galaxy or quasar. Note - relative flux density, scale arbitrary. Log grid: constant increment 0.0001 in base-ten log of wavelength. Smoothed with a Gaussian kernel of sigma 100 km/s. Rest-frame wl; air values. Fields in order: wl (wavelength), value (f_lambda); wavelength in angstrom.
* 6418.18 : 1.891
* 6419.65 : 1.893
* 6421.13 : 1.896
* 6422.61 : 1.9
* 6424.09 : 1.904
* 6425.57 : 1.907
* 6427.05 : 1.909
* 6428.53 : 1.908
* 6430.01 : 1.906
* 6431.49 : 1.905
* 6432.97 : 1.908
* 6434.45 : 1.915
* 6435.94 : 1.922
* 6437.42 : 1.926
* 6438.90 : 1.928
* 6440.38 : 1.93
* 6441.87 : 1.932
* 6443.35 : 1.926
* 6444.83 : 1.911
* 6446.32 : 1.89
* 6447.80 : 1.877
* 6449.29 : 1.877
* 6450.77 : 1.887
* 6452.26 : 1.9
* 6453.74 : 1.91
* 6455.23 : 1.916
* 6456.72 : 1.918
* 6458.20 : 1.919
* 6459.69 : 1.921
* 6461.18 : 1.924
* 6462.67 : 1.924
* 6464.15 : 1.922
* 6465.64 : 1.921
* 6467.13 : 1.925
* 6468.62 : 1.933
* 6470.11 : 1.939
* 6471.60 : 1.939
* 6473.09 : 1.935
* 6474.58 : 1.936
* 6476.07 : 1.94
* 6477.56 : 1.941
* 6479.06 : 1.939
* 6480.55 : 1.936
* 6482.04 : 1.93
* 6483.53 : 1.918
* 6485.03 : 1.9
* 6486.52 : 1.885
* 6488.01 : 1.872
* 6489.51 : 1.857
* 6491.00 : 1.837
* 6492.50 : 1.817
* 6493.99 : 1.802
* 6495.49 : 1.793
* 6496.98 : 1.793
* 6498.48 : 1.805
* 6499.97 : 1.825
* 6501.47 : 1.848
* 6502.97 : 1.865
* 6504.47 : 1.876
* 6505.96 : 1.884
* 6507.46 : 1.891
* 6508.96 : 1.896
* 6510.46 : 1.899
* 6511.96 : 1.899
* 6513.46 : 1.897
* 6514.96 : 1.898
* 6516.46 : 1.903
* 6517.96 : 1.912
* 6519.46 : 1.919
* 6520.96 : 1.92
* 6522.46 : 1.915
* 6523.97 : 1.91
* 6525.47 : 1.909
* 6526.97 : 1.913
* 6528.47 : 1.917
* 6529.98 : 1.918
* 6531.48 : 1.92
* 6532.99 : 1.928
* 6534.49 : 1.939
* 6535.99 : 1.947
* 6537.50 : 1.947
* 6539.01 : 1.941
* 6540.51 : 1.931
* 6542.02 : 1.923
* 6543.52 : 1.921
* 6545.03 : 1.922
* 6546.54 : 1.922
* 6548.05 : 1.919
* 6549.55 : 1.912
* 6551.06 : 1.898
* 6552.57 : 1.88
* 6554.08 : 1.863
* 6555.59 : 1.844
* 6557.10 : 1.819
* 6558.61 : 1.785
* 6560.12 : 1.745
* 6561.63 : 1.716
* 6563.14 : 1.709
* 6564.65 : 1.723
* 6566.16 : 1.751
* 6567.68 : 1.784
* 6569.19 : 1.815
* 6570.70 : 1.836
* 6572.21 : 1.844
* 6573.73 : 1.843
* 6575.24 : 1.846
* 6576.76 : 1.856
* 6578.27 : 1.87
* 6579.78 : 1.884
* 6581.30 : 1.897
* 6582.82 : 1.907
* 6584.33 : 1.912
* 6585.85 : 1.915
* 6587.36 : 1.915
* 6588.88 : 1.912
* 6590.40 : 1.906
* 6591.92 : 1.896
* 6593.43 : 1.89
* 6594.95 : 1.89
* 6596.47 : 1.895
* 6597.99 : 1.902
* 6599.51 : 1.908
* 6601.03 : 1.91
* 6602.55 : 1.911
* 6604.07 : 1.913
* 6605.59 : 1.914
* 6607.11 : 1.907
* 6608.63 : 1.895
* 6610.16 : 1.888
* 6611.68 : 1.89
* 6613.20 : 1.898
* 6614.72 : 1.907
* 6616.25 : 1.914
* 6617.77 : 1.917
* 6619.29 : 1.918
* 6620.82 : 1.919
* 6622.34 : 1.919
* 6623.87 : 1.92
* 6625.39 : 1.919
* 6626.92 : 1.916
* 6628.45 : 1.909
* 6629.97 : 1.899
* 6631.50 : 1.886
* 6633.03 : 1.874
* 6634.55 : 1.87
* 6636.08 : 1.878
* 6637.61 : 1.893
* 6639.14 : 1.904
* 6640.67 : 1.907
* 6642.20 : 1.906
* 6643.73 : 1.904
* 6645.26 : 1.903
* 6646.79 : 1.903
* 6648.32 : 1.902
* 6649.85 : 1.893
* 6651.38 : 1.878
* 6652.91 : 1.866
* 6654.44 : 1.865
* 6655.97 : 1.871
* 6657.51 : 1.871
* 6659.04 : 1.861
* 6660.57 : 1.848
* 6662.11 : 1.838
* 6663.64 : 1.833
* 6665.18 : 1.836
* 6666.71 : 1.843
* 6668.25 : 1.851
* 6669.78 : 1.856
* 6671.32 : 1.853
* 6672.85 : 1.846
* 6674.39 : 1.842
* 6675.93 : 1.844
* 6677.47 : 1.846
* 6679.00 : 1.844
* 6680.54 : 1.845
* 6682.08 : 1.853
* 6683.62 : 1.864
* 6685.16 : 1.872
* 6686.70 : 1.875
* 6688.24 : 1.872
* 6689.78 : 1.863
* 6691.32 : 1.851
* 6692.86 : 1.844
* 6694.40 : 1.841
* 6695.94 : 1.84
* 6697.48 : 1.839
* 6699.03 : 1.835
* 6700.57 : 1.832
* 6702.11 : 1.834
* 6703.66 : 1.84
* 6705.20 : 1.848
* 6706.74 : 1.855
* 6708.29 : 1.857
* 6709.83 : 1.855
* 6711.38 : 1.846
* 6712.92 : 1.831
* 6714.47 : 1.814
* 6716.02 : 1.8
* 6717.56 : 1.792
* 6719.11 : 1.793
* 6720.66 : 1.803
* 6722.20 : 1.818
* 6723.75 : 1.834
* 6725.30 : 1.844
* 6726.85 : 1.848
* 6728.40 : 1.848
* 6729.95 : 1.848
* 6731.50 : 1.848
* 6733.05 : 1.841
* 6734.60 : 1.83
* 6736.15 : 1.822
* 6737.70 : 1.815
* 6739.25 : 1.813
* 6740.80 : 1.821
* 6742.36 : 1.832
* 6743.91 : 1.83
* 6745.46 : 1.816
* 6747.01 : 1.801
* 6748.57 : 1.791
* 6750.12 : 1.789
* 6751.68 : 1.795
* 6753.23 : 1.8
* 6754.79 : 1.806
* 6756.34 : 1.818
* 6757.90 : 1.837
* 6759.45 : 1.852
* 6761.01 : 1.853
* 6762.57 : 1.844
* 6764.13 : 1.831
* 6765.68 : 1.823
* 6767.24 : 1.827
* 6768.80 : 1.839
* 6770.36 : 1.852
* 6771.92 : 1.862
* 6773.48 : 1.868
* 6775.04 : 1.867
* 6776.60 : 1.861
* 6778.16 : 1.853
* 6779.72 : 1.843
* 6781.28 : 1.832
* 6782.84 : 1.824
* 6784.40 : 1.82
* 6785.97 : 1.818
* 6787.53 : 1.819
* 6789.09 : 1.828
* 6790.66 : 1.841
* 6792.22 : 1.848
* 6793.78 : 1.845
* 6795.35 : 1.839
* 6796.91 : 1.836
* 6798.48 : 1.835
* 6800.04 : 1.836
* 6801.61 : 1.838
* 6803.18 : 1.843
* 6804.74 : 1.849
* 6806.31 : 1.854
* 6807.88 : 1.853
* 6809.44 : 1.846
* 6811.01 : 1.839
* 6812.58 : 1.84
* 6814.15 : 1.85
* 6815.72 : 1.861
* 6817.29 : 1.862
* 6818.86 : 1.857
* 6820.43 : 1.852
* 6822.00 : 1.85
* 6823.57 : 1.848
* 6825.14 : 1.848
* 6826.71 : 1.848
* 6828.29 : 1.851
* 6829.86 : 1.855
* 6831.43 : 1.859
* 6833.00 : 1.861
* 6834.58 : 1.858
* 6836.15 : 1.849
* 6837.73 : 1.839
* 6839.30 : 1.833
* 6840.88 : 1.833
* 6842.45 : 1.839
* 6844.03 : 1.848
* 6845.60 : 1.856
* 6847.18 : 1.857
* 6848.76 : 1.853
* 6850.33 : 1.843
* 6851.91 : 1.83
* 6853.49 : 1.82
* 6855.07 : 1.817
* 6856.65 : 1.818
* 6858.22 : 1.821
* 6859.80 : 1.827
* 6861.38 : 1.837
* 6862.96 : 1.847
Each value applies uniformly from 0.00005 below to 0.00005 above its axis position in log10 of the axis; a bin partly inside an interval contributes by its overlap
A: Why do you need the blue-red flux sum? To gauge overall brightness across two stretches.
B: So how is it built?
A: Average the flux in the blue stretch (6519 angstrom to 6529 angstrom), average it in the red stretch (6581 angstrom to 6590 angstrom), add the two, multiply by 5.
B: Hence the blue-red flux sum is 19.1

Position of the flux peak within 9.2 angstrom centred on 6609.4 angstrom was 6605.59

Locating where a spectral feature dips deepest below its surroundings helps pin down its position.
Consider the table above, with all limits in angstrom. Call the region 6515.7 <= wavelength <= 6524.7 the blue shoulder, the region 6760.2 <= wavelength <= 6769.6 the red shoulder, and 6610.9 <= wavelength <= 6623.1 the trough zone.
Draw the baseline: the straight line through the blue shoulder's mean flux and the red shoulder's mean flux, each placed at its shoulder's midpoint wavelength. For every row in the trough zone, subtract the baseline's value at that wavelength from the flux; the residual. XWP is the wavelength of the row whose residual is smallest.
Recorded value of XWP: 6611.68 angstrom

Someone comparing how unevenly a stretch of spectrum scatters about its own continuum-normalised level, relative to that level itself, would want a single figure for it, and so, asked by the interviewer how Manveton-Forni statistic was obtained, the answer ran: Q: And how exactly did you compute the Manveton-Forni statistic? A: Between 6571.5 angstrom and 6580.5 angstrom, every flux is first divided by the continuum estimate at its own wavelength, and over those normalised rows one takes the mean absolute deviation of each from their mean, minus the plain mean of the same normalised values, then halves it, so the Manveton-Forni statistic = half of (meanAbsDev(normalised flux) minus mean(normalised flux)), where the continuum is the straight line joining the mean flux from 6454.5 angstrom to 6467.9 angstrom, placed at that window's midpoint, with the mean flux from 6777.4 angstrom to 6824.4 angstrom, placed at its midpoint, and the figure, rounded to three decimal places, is -0.487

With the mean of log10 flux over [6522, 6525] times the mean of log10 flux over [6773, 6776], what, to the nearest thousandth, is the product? 0.076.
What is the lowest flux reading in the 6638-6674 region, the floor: 1.833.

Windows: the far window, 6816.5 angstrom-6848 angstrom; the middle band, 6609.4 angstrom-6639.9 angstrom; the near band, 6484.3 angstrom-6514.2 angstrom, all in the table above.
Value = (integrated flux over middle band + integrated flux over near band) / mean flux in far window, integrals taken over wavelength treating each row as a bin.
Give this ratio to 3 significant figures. 61.4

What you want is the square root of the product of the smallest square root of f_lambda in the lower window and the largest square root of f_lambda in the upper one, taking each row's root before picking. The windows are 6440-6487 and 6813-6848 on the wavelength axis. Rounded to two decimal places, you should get 1.37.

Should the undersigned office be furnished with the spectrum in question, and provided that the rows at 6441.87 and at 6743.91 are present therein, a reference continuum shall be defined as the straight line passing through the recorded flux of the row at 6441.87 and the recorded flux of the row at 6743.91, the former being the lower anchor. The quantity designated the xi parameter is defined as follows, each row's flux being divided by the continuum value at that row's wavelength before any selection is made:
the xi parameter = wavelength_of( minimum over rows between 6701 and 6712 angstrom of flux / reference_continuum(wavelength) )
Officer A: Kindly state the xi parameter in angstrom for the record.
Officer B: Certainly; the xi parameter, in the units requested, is 6702.11 angstrom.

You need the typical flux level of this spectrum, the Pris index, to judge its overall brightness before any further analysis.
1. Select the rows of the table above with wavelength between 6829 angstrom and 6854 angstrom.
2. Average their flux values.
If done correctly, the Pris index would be 1.85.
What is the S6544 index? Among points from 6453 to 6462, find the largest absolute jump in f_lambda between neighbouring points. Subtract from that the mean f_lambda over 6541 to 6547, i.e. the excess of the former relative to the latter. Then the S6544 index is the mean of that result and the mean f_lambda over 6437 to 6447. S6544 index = 0.00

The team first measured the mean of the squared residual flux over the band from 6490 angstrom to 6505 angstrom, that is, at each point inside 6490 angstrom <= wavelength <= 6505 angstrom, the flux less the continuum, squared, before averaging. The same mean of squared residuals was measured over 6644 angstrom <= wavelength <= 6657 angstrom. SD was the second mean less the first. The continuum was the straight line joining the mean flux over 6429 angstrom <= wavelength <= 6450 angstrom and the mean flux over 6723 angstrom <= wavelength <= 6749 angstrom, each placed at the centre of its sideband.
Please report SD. -0.0042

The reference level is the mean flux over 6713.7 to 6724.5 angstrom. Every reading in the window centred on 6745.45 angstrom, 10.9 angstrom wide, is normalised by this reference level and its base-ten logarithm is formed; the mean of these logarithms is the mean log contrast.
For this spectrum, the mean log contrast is 0.001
